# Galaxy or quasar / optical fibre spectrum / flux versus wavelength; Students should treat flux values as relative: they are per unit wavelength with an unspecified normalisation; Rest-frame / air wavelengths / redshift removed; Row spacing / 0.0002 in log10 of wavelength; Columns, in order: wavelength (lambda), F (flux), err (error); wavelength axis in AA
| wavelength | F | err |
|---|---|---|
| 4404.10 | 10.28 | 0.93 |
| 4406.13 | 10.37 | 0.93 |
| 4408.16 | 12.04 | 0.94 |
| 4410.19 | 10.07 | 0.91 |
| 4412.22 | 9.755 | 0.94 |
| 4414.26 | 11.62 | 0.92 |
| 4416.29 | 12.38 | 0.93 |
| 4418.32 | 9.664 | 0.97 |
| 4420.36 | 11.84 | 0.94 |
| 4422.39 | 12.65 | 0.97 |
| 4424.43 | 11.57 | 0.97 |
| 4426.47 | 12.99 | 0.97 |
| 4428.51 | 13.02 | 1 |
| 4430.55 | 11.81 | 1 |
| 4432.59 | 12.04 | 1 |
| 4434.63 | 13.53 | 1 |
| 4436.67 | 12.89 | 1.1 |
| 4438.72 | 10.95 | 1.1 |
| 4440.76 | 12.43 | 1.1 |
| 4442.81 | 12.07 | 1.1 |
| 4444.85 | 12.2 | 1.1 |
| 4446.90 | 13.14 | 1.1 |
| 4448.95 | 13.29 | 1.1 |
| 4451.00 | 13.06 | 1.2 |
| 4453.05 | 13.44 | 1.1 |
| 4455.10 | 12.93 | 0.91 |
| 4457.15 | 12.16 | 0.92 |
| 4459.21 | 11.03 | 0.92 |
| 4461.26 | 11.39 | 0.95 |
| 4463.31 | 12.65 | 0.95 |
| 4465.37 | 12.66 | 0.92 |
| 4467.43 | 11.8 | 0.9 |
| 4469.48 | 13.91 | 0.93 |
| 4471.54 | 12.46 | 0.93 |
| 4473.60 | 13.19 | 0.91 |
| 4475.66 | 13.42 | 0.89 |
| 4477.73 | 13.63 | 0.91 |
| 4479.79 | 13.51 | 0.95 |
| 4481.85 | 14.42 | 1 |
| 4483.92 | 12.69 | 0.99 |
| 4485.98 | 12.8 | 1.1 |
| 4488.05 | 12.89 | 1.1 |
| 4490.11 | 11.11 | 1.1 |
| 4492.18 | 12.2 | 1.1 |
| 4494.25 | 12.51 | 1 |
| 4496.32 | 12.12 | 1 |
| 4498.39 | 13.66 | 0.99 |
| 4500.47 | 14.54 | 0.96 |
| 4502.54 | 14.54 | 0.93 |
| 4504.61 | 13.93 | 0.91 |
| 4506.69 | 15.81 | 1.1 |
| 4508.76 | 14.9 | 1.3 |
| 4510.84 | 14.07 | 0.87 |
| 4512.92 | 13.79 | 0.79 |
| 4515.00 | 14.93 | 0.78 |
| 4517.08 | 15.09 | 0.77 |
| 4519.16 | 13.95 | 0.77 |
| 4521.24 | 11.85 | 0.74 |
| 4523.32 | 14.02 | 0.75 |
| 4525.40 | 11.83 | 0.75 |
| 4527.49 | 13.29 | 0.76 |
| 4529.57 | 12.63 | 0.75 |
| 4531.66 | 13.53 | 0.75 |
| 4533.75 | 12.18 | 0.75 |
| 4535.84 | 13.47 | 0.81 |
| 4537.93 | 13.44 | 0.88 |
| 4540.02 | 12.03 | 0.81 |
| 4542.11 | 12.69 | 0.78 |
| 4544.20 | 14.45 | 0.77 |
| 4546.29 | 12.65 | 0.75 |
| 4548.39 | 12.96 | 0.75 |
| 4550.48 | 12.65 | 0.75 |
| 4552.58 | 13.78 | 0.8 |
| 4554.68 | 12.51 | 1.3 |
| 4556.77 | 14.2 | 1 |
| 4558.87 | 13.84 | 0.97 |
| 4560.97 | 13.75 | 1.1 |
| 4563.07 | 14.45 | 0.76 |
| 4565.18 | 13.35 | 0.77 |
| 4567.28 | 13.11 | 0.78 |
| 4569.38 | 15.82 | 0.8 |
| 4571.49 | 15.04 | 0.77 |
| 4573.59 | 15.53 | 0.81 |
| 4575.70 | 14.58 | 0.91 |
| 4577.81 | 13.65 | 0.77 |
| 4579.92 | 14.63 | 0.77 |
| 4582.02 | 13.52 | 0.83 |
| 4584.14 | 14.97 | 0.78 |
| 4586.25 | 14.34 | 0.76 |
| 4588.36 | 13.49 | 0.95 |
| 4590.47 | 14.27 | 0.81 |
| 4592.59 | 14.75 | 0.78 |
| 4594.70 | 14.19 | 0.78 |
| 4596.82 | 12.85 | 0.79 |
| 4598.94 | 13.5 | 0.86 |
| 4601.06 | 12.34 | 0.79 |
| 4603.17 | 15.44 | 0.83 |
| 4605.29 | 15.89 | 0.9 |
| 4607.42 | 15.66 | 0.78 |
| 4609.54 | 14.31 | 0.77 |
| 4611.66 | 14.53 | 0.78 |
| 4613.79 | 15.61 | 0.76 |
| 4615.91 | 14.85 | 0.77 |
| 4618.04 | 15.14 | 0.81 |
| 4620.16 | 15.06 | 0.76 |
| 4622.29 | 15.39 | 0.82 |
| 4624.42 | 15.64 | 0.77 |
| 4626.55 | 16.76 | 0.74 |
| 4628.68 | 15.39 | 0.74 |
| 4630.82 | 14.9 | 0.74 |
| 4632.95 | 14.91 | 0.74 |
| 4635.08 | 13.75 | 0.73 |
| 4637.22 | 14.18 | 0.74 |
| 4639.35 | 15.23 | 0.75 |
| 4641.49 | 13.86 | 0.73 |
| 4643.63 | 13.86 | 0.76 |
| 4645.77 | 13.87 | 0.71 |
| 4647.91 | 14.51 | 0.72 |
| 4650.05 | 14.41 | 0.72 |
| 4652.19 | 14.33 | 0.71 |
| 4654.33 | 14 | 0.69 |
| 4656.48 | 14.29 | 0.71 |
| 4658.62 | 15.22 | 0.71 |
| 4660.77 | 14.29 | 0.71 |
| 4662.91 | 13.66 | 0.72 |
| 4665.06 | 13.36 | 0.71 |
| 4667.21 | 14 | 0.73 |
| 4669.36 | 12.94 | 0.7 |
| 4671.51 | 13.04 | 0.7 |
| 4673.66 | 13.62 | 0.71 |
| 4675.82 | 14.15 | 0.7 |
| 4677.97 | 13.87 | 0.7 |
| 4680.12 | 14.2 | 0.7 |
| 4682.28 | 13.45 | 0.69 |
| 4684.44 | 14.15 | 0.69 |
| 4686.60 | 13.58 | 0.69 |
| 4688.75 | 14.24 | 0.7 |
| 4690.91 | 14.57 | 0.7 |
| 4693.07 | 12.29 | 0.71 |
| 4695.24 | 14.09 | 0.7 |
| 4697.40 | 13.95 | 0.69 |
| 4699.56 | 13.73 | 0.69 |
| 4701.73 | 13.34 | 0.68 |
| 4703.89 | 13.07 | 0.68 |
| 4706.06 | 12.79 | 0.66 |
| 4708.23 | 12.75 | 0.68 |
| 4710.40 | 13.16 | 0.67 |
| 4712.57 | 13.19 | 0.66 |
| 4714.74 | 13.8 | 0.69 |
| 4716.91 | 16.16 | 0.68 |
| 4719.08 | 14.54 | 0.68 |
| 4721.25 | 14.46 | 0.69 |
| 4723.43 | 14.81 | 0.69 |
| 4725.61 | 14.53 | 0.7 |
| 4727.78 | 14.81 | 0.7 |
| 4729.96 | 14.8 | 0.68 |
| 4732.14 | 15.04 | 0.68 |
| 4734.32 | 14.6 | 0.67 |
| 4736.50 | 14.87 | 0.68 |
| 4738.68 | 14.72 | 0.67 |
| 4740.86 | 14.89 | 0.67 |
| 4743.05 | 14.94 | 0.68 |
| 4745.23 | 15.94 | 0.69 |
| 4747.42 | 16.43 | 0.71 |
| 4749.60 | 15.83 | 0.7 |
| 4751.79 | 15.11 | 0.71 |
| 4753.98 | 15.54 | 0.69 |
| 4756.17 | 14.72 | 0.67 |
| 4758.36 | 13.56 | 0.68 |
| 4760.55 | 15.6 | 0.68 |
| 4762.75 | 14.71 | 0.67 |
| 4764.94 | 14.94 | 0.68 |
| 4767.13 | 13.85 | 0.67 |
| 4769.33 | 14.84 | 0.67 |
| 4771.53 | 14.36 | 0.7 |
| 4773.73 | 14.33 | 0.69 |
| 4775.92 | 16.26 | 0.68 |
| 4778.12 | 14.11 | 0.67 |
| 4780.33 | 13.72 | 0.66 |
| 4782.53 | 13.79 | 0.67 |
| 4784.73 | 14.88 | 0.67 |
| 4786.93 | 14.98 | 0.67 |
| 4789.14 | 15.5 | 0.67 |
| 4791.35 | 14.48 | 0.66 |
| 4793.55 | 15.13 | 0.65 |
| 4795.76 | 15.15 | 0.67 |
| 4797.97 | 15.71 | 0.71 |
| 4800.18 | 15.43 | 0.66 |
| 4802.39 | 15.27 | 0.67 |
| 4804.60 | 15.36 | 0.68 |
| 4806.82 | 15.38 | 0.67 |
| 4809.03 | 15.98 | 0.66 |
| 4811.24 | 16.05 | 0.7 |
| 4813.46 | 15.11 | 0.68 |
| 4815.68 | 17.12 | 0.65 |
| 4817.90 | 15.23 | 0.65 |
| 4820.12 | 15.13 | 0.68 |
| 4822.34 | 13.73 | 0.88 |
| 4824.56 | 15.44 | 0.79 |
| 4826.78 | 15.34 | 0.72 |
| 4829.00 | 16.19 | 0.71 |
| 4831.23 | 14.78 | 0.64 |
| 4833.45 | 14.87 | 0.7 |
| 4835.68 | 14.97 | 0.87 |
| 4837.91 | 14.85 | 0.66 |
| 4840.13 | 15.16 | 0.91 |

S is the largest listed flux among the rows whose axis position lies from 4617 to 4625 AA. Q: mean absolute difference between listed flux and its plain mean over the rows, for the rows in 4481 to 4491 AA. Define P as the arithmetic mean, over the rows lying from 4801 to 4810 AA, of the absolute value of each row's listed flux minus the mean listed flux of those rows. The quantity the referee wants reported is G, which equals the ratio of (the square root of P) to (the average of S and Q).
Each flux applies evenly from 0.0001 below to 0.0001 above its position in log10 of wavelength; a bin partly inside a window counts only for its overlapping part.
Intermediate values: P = 0.24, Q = 0.7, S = 15.64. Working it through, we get 0.060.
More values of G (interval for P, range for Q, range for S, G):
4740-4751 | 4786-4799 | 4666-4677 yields 0.103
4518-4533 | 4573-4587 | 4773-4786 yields 0.105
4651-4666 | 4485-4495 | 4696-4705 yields 0.090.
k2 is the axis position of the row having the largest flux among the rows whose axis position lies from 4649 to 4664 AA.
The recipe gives 4658.62 AA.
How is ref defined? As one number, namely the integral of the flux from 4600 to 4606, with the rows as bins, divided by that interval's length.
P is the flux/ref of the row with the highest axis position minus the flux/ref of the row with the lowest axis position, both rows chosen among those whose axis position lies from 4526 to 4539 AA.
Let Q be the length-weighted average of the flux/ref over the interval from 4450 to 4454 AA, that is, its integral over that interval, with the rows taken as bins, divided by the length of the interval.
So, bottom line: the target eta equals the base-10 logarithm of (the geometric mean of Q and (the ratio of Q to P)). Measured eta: 0.95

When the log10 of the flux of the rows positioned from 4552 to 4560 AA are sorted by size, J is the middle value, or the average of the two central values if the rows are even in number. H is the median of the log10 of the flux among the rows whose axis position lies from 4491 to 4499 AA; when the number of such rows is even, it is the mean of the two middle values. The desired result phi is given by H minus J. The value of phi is -0.05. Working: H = 1.09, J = 1.14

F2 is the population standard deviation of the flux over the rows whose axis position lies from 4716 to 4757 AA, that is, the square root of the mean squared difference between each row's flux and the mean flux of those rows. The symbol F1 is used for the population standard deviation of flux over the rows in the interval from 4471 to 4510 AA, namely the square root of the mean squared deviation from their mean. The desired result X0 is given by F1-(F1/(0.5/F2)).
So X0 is -0.17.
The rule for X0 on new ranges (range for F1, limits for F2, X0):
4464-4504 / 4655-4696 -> -0.26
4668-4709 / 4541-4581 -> -0.57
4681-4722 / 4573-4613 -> -0.72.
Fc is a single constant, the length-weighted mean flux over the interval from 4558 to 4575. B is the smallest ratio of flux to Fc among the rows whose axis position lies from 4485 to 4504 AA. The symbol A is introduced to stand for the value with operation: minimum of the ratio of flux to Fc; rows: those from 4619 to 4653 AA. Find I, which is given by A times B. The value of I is 0.74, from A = 0.96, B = 0.77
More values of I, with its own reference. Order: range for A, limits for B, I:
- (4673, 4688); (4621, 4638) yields 0.90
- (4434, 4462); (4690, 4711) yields 0.65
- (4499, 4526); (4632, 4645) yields 0.79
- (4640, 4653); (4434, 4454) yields 0.74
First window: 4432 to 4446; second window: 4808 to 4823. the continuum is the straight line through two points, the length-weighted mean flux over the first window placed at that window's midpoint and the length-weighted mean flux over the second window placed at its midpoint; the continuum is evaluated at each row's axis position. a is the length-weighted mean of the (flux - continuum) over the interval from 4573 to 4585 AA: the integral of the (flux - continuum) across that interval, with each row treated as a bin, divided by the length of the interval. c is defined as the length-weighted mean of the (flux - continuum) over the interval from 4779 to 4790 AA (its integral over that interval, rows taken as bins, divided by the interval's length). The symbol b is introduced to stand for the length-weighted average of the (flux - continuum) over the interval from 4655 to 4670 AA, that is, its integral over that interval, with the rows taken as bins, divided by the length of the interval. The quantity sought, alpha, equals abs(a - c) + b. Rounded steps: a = 0.9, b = -0.23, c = -0.7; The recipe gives 1.4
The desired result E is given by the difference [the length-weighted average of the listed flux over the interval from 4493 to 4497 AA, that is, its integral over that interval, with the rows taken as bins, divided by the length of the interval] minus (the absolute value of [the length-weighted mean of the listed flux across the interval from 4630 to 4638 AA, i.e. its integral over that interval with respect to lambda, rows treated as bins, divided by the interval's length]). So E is -2.1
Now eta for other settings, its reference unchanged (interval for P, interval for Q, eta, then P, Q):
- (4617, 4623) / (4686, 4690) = 0.87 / 0.02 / 0.966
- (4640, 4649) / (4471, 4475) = 0.62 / 0.04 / 0.891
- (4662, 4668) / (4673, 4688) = 0.80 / 0.02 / 0.957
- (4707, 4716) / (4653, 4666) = 0.56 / 0.07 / 0.976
